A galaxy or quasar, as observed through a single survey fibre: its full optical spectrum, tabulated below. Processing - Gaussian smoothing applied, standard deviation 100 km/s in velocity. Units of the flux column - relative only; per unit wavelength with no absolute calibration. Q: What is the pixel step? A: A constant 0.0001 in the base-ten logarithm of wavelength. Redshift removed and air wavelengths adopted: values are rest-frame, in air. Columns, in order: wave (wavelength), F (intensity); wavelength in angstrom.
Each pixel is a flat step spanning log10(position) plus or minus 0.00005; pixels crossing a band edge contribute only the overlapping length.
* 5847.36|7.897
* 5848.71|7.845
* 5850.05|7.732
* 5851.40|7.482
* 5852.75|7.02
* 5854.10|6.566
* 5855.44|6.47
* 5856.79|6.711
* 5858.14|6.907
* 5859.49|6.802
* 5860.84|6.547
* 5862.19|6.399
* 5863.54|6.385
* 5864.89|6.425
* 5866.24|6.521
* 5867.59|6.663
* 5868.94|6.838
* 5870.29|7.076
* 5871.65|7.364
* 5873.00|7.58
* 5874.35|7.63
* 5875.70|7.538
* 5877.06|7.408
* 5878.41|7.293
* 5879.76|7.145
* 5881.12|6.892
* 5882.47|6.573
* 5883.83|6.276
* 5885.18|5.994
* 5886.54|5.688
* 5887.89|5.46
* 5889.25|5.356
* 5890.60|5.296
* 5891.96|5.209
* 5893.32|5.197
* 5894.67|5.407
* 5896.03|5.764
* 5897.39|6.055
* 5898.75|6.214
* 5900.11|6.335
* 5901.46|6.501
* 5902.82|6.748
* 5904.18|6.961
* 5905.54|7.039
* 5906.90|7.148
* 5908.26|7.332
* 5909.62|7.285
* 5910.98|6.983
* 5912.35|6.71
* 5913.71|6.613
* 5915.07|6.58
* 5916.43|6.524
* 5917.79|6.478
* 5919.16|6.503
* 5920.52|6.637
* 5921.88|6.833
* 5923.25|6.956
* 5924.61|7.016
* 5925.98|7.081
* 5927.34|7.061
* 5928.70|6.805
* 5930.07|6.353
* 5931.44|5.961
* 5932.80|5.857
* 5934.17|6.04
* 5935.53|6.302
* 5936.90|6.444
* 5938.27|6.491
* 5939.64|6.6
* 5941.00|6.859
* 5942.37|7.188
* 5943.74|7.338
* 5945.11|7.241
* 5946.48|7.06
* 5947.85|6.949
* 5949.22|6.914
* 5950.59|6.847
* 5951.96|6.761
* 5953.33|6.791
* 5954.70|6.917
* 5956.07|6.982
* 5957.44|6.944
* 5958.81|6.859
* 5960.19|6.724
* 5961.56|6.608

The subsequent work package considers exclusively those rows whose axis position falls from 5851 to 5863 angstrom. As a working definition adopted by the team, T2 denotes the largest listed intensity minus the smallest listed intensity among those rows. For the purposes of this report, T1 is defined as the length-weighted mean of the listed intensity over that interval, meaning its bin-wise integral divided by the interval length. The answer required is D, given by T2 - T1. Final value -5.7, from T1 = 6.75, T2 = 1.1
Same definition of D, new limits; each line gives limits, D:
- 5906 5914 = -6.3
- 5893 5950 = -4.5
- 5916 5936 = -5.3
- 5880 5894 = -4.1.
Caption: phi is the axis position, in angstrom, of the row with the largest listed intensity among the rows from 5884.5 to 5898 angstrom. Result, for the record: 5897.39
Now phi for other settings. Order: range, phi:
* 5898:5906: 5905.54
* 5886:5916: 5908.26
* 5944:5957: 5945.11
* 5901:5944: 5943.74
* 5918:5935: 5925.98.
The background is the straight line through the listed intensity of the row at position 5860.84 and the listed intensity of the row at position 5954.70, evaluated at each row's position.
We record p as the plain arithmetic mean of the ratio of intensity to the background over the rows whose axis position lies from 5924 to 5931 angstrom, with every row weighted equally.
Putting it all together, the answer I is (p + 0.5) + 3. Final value 4.51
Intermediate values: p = 1.01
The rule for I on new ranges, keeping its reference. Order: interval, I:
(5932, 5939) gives 4.41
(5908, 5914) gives 4.54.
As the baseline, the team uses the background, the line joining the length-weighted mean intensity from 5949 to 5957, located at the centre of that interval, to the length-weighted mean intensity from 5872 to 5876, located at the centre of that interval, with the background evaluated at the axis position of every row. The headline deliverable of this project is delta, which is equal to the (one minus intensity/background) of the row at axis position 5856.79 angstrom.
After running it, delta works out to 0.13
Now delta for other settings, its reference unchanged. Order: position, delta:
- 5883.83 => 0.16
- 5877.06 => 0.02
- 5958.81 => -0.01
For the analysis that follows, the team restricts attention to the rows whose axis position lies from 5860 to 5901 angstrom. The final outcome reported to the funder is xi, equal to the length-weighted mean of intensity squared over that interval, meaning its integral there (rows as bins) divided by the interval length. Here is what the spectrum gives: 41.8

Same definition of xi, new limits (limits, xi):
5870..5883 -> 52.8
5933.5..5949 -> 46.1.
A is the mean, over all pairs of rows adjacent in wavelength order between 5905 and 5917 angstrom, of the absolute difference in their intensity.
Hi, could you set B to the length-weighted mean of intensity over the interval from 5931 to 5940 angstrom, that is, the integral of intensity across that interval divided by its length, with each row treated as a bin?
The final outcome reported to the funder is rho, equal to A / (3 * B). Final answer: 0.007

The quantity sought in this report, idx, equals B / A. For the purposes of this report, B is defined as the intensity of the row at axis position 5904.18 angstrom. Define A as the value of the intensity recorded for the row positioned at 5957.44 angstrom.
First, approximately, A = 6.944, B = 6.961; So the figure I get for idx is 1.00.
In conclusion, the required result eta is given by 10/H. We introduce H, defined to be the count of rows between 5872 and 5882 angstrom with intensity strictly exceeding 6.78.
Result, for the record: 1.4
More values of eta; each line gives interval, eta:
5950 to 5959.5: 1.7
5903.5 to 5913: 1.7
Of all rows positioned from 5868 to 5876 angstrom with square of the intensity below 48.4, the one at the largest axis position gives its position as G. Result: 5868.94 angstrom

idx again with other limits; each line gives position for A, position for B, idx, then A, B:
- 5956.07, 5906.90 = 1.02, 6.982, 7.148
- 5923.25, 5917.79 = 0.93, 6.956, 6.478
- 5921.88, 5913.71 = 0.97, 6.833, 6.613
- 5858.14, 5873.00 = 1.10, 6.907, 7.58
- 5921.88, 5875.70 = 1.10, 6.833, 7.538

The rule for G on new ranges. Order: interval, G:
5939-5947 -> 5941.00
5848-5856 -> 5855.44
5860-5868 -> 5867.59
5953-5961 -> 5960.19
